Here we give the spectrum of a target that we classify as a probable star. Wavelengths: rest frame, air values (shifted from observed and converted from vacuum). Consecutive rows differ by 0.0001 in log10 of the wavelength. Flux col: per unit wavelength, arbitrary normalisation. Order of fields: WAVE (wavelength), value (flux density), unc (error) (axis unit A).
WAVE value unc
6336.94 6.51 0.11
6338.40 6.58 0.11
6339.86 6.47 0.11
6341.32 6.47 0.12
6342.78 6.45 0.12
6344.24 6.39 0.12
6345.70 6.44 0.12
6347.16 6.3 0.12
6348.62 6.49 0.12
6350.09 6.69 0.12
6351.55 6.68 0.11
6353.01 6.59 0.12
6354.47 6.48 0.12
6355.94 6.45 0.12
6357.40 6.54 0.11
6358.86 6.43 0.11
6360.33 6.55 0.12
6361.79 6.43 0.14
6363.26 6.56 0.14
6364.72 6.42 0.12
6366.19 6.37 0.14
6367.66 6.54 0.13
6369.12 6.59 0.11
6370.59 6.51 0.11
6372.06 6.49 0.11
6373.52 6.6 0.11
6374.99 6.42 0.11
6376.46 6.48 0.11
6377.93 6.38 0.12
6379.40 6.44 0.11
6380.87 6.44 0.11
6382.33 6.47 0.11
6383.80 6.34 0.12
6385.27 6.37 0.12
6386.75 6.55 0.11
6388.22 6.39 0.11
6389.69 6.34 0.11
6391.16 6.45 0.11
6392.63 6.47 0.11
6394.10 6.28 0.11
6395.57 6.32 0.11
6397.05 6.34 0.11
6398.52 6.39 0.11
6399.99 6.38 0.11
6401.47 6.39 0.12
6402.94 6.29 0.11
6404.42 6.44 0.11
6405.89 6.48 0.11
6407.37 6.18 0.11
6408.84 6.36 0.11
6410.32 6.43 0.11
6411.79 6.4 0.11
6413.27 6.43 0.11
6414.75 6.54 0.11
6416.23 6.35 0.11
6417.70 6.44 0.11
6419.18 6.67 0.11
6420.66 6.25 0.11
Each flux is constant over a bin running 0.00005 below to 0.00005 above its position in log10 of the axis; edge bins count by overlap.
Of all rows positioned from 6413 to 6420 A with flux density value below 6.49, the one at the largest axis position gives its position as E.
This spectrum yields 6417.70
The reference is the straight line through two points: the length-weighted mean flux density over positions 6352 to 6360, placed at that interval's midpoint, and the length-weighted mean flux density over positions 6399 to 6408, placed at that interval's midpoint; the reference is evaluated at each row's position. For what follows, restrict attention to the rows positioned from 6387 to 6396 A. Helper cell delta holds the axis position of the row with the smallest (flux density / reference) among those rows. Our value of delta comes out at 6394.10 A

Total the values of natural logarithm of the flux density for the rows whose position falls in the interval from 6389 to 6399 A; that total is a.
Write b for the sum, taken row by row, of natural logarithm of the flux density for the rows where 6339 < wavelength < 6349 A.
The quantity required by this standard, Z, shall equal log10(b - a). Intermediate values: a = 13.0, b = 13.0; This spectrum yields -1.18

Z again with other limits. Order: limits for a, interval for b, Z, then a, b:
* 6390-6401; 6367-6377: -0.81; 13.0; 13.1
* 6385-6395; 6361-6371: -1.05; 13.0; 13.1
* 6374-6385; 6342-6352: -1.15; 13.0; 13.1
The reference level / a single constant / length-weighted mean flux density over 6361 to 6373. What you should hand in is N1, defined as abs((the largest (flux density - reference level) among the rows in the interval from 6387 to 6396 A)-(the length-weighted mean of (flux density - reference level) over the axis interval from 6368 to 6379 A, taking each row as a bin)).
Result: 0.03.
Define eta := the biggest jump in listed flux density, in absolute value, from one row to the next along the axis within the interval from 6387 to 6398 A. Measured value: 0.19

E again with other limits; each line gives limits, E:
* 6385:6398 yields 6397.05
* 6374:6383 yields 6382.33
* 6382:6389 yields 6388.22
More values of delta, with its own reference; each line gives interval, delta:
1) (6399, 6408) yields 6407.37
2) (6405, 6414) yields 6407.37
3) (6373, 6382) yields 6377.93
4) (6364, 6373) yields 6366.19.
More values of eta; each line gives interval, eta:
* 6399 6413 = 0.30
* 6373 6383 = 0.18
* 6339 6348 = 0.14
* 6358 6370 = 0.17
